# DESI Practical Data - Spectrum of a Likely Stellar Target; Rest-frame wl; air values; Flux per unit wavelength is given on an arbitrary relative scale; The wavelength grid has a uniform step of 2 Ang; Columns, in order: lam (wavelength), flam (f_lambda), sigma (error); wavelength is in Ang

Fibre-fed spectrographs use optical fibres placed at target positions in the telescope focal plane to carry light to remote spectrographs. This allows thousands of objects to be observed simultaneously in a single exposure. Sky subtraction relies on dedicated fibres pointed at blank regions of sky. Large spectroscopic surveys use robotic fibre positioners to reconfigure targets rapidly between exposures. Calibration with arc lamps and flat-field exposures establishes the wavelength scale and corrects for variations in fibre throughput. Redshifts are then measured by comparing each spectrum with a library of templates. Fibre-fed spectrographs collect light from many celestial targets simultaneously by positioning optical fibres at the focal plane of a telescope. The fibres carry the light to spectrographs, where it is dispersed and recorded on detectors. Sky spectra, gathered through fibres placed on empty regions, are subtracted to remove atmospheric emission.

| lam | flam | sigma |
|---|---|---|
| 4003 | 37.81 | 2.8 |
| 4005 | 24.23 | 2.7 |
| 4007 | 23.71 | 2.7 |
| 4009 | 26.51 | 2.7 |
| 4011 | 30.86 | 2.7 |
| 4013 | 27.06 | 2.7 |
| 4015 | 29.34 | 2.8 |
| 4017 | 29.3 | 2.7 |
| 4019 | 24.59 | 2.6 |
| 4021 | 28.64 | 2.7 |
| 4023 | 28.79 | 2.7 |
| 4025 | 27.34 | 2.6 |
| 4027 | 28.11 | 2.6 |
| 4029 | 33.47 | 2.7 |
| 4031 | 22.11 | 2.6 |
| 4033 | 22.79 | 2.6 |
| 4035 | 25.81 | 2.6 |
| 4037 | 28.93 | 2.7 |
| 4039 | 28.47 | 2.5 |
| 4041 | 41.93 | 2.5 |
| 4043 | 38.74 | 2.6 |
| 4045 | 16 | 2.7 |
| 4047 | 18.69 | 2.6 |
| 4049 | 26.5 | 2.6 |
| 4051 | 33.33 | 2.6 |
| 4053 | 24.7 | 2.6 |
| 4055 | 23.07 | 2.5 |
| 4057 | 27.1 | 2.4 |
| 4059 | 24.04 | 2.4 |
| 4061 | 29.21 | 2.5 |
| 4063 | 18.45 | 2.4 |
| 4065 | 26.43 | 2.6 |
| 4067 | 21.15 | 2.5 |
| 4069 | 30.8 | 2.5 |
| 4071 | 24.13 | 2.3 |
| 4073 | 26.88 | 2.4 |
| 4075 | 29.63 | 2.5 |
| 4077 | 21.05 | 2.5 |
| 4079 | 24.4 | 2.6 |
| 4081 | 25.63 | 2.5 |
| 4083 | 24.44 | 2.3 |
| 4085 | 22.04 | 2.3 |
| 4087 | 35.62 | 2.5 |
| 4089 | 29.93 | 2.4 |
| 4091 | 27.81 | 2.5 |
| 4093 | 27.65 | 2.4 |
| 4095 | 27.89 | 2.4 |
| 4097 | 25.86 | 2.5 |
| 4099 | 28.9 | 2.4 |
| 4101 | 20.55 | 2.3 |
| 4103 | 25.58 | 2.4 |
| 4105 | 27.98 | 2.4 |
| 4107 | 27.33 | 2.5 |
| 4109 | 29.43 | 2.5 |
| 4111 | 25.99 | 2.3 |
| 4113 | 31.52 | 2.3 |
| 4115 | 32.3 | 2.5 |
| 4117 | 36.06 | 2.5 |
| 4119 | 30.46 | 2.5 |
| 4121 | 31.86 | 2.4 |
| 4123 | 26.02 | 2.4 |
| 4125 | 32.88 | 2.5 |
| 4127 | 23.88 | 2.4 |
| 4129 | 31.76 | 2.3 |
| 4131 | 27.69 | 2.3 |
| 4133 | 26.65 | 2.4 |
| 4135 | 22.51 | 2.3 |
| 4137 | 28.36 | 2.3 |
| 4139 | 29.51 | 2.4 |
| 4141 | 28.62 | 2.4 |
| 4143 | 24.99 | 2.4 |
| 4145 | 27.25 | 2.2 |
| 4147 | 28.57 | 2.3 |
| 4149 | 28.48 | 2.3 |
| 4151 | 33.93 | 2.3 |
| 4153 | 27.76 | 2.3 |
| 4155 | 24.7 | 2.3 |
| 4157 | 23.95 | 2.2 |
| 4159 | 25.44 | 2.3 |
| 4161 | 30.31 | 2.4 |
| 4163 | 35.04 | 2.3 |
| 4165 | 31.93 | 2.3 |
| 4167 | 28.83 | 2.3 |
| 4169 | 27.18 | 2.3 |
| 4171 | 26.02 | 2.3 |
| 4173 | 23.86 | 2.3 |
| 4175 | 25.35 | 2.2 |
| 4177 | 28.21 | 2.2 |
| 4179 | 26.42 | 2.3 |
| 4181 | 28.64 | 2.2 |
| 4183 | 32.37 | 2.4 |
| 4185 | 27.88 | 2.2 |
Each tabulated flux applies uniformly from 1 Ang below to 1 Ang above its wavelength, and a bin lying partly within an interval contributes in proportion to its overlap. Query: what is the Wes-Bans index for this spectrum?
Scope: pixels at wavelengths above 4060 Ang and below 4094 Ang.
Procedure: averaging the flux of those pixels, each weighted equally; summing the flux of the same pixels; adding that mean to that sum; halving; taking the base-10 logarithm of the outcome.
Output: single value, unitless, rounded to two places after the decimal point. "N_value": 2.37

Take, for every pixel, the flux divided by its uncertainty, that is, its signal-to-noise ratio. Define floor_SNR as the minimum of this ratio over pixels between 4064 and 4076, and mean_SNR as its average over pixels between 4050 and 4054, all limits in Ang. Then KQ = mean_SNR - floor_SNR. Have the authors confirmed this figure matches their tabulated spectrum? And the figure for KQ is 2.7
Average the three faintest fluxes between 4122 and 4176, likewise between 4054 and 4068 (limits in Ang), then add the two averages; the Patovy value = 44.3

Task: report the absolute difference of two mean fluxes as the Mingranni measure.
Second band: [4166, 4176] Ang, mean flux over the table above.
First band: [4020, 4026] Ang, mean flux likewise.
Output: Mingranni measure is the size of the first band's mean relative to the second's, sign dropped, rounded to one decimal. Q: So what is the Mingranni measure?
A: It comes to 2.0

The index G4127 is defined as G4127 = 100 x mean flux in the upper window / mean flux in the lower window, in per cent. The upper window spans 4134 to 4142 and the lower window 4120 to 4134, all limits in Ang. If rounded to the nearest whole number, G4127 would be 95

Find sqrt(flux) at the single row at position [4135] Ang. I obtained 4.7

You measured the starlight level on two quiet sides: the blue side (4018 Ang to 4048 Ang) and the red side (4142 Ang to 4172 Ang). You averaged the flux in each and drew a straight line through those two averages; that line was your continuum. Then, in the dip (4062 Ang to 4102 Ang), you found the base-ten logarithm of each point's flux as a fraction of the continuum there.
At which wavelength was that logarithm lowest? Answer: 4063 Ang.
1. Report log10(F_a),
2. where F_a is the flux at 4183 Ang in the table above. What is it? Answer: 1.51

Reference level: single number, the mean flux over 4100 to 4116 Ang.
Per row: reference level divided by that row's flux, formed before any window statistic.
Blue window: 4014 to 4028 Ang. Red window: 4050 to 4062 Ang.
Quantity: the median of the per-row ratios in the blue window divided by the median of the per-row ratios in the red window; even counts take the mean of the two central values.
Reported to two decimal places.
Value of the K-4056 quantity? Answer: 0.90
